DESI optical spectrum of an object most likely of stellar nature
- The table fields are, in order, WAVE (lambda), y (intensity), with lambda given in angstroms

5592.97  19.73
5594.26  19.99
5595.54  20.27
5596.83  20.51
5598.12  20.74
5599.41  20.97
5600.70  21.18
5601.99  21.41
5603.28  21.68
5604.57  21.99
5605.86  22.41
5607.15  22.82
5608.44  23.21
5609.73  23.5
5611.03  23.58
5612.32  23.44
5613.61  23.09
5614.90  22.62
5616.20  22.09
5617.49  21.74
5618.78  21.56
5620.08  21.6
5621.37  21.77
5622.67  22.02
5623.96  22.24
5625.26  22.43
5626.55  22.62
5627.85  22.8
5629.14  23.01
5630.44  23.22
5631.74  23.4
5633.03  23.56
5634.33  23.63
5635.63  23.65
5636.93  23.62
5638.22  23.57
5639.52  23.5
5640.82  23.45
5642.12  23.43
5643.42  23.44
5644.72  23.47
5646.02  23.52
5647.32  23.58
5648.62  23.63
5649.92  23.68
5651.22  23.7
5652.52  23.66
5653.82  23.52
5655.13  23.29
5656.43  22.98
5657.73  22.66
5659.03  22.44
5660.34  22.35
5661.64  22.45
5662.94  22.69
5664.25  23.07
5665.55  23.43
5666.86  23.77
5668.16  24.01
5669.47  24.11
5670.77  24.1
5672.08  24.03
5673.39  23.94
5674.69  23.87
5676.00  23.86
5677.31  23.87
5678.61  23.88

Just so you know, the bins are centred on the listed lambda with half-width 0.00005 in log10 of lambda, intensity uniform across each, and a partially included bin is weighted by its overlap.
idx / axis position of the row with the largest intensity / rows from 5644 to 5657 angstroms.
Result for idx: 5651.22 angstroms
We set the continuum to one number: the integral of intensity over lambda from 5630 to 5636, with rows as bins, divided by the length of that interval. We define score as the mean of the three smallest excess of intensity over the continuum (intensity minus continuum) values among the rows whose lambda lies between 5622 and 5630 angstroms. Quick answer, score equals -1.3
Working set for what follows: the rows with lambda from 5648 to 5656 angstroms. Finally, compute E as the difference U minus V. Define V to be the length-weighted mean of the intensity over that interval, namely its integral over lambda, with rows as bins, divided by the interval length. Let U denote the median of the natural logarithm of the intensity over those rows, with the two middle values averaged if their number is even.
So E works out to -20.4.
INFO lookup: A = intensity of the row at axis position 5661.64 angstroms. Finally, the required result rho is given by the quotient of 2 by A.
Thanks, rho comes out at 0.089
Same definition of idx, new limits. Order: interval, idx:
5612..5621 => 5612.32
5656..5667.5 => 5666.86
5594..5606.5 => 5605.86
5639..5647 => 5646.02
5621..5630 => 5629.14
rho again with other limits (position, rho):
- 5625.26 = 0.089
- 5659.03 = 0.089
